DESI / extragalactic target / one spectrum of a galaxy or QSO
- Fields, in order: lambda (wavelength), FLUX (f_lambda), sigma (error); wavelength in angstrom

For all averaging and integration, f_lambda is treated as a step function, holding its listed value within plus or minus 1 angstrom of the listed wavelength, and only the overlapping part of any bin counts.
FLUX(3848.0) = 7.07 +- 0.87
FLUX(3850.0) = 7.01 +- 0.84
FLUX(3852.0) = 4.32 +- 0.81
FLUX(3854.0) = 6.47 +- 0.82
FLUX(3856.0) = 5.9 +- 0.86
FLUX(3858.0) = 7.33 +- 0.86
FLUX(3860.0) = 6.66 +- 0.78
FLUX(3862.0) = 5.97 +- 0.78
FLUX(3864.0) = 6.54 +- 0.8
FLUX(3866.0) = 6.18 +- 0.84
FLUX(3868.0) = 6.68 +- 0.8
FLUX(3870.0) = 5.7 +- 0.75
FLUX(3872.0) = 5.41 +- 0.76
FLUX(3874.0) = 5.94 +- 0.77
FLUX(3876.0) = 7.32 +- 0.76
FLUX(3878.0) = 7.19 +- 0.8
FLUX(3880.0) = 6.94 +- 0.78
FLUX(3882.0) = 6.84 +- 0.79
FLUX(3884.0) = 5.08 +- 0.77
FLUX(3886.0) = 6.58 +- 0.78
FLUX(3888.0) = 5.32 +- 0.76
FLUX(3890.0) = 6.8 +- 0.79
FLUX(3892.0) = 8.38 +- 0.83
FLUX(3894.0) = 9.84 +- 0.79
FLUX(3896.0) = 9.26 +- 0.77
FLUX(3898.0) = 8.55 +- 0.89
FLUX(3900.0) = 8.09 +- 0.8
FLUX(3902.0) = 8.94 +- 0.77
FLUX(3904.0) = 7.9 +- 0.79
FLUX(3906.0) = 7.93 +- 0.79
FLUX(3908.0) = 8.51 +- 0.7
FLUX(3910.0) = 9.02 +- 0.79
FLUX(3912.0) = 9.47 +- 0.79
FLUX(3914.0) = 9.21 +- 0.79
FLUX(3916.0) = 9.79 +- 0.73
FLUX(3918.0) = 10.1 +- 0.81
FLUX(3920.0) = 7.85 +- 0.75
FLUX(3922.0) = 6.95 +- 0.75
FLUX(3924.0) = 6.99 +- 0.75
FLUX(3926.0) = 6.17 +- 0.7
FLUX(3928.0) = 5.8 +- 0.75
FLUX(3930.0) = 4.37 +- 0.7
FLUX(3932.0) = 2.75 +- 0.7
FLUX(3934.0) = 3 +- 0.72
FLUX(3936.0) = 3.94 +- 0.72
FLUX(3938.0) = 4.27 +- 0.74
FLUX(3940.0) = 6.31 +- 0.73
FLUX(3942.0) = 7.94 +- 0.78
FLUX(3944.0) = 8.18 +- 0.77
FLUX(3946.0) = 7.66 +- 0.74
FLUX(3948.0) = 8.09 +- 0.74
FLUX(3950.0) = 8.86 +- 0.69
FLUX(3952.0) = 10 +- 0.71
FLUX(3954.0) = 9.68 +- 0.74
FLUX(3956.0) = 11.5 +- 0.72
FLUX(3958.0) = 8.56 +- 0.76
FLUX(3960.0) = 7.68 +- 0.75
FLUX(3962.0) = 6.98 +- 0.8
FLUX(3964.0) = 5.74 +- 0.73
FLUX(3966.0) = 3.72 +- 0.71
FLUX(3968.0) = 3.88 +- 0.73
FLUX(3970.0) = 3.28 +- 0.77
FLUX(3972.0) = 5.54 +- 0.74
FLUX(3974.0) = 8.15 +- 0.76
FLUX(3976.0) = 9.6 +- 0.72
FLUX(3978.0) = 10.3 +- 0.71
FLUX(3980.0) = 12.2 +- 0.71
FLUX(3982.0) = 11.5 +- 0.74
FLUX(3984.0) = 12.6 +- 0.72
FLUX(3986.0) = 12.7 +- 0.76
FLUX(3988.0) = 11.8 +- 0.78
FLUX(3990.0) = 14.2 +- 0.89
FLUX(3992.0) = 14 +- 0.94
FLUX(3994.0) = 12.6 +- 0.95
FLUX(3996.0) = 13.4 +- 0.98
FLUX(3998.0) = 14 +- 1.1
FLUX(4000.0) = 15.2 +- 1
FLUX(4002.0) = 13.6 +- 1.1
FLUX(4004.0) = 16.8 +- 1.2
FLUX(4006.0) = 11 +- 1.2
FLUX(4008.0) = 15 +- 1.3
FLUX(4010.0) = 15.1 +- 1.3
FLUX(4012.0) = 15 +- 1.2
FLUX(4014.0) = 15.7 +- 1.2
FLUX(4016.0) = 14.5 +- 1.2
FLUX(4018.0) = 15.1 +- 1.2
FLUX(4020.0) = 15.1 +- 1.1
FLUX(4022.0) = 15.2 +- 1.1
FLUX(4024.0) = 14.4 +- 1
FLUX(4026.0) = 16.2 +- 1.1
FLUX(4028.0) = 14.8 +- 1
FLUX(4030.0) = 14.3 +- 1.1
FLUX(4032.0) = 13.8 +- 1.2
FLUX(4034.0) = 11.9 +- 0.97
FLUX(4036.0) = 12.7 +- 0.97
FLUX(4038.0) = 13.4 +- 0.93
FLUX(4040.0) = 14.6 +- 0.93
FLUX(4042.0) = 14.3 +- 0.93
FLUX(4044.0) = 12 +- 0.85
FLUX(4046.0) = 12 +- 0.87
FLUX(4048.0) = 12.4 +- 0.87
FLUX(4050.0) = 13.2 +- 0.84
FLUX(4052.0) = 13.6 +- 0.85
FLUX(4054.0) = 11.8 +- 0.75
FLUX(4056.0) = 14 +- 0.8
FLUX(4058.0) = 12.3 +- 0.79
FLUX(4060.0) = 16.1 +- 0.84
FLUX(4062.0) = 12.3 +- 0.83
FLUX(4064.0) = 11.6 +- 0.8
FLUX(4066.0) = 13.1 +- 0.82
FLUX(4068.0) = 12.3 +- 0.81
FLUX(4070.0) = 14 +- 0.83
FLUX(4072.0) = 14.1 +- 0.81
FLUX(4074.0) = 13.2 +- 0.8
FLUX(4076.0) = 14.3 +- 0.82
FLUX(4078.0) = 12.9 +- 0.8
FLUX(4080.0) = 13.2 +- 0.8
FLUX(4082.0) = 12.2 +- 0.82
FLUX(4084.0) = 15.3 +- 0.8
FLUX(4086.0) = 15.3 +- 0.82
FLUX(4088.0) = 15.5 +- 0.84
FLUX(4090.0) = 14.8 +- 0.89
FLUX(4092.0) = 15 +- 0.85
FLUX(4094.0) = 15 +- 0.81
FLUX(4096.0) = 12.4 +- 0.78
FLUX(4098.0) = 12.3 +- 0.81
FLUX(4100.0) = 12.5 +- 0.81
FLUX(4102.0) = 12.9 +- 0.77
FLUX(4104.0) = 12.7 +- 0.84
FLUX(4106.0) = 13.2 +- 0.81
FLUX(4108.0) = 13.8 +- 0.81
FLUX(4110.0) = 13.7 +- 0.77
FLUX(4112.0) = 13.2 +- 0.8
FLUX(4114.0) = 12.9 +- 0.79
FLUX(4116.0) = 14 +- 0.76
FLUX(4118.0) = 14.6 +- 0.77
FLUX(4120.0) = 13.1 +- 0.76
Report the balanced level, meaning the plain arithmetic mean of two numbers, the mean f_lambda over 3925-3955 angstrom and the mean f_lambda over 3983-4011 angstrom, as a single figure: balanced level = 10.1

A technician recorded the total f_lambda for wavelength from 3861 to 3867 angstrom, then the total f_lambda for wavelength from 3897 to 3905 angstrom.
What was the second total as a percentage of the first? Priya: 179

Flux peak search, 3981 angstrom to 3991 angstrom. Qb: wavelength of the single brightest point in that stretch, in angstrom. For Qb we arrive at 3990.0 angstrom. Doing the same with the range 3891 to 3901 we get 3894.0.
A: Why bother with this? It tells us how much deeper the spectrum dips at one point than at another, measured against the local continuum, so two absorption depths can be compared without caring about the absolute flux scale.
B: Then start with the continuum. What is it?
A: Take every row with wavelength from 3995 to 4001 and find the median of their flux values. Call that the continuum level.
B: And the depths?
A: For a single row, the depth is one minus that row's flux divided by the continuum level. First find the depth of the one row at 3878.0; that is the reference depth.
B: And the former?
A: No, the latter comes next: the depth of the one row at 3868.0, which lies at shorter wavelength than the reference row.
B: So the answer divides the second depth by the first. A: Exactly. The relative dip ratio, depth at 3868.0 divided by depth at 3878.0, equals 1.1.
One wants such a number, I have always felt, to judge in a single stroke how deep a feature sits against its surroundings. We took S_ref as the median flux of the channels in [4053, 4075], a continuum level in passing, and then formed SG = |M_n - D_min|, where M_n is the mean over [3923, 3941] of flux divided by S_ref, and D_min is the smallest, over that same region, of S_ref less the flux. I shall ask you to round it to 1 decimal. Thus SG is 5.7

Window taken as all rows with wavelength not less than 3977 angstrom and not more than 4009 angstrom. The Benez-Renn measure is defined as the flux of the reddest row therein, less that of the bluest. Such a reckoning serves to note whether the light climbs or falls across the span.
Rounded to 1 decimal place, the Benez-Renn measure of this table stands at 4.7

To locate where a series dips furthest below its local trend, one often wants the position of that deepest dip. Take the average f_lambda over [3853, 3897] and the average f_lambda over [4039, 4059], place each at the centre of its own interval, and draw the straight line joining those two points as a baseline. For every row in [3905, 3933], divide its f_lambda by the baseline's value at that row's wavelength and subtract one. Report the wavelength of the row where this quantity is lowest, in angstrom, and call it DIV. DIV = 3932.0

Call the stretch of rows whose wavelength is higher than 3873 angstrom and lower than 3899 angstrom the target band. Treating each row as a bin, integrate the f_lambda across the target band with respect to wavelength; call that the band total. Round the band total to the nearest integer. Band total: 188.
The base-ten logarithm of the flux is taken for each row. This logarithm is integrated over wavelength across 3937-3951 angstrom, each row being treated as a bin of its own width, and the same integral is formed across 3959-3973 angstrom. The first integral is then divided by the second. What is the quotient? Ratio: 1.22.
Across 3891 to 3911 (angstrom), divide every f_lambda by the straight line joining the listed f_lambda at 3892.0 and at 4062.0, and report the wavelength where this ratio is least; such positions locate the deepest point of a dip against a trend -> 3906.0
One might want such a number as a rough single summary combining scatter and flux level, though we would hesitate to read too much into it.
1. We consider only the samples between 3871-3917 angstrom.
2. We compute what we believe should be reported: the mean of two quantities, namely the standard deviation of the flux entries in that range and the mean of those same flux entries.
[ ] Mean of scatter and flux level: 4.6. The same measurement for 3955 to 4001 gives 6.8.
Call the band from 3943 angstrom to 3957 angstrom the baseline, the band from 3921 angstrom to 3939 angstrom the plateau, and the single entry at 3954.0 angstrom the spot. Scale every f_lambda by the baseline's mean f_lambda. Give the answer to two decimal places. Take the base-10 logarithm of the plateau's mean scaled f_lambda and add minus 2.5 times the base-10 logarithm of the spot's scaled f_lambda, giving -0.33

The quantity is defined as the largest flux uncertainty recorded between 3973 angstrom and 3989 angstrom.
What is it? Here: 0.78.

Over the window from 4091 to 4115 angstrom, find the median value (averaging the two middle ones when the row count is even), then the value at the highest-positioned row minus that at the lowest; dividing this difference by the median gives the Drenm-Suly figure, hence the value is -0.161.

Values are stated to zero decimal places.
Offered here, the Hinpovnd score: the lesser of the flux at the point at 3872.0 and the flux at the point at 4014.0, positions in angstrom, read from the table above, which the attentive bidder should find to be 5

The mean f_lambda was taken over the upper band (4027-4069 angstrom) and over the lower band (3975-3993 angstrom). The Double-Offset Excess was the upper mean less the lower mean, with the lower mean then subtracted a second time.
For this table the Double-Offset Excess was -11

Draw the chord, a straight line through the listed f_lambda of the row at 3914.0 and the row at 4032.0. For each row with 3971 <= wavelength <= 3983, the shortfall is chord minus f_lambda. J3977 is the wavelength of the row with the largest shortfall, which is 3972.0 angstrom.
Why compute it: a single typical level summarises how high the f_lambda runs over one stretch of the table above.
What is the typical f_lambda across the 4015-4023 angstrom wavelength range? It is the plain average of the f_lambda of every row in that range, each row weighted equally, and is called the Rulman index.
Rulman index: 15.0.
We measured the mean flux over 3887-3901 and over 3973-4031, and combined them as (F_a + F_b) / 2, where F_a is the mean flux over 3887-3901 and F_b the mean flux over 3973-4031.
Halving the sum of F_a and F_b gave 10.8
